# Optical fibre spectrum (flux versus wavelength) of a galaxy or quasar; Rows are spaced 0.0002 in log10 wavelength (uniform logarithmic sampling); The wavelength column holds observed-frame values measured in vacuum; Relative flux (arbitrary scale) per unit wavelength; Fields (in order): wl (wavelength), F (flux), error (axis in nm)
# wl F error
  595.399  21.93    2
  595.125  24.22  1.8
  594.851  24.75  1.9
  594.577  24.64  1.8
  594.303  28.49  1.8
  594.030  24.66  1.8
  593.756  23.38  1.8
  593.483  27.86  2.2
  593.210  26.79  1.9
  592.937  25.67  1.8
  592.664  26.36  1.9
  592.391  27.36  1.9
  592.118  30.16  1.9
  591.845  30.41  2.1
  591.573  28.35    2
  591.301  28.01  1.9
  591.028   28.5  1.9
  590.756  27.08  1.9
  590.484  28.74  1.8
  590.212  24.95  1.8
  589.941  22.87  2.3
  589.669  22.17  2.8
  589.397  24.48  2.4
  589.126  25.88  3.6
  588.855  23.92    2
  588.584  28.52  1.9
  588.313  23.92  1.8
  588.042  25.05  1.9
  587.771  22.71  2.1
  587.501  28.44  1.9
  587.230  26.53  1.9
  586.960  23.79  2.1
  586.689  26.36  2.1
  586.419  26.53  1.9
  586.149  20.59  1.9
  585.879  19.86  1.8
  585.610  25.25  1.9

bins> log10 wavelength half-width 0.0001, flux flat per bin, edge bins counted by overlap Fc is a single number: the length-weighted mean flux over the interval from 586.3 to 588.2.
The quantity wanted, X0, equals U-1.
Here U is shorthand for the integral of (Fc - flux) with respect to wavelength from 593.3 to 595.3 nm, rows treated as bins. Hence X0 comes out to -0.6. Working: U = 0.4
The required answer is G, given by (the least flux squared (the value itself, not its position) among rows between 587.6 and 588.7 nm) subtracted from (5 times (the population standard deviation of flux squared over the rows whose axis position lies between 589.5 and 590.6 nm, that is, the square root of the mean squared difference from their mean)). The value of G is 138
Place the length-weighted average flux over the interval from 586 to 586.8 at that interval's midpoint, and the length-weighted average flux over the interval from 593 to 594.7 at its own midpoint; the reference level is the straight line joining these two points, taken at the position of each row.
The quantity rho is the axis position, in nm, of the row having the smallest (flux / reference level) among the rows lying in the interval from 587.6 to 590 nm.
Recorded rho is 589.669 nm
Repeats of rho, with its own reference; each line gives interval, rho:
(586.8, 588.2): 587.771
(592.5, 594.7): 593.756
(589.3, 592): 589.669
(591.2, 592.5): 592.391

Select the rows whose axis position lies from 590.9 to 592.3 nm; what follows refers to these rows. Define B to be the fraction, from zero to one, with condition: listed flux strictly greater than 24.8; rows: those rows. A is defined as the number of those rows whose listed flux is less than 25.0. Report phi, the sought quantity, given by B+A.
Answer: 1.0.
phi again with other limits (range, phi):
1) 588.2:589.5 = 3.4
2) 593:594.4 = 2.6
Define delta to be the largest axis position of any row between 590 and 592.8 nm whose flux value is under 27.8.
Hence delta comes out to 592.664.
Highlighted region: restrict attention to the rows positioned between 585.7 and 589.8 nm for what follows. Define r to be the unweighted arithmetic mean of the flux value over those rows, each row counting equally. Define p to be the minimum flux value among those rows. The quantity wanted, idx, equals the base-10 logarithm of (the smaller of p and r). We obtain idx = 1.30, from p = 19.86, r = 24.6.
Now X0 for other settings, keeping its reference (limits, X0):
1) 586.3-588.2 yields -1.0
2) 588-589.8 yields 0.3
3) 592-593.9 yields -3.2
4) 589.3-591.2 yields -1.0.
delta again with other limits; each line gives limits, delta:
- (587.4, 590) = 589.941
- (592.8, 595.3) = 595.125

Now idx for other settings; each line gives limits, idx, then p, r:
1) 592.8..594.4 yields 1.37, 23.38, 26.1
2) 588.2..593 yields 1.35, 22.17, 26.5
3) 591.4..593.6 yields 1.41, 25.67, 27.9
